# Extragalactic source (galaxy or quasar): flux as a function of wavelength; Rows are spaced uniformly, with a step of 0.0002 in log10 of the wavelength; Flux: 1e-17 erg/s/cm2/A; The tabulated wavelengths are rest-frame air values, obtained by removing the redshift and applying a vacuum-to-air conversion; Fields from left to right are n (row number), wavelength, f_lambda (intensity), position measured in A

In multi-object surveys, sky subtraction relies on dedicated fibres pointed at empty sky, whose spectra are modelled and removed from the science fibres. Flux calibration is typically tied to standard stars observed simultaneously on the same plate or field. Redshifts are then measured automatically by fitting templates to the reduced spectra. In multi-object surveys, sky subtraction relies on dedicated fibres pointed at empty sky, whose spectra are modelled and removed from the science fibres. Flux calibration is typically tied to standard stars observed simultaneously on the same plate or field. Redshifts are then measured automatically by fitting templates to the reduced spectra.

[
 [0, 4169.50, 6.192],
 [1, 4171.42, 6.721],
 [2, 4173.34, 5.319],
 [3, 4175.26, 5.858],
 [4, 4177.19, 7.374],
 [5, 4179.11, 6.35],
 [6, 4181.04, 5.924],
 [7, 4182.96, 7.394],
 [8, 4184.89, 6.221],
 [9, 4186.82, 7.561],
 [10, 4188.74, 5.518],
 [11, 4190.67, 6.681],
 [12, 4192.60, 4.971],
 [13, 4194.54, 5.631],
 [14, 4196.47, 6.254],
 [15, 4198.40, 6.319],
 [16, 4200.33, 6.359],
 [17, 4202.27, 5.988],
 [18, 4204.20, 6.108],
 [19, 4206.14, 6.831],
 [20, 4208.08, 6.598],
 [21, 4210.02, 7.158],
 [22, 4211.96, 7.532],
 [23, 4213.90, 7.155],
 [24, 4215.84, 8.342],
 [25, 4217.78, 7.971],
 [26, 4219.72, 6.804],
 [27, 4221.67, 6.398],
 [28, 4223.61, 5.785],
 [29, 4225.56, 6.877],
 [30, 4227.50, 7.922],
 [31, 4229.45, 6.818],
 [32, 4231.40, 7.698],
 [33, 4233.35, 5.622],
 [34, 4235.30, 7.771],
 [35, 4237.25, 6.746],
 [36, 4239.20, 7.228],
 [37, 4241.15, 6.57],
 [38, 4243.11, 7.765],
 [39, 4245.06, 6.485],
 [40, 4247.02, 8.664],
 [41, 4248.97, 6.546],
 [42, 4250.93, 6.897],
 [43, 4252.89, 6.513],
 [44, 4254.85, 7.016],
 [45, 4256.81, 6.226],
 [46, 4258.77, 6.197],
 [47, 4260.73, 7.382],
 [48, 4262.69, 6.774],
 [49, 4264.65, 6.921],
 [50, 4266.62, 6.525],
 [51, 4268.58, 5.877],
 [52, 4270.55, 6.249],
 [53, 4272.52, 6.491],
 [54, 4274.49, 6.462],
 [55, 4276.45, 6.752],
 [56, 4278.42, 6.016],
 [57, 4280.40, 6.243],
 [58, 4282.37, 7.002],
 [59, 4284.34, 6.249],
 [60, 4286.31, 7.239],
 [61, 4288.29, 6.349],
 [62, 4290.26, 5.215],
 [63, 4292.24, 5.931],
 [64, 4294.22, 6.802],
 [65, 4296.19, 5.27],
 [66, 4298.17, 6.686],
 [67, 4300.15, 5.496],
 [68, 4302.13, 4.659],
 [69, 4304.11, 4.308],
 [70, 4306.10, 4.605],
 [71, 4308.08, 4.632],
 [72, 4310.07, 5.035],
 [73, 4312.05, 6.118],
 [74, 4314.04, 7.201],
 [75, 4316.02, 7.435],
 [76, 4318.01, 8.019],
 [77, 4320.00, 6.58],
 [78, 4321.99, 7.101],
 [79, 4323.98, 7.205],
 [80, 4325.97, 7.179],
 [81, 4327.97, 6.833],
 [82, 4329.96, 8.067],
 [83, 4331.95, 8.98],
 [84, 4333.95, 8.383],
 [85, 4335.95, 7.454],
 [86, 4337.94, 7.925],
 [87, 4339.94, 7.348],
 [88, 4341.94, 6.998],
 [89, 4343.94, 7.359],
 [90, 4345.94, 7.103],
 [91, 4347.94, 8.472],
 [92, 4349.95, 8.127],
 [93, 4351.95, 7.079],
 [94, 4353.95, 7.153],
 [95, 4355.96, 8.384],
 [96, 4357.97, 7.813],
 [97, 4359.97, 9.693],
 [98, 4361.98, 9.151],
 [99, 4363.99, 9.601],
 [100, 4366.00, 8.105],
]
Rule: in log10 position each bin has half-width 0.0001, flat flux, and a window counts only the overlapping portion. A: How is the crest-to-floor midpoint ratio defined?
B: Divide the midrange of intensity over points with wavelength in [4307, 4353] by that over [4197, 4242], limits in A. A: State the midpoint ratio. 0.97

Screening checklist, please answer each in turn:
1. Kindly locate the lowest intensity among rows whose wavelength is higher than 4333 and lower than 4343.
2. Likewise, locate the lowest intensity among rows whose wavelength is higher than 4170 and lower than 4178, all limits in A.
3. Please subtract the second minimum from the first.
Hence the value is 1.7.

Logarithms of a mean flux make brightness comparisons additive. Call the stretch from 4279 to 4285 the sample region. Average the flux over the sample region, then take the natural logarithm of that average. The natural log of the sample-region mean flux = 1.87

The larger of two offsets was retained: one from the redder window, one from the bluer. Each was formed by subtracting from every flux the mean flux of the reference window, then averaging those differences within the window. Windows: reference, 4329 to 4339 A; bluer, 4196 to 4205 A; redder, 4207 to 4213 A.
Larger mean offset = -1.1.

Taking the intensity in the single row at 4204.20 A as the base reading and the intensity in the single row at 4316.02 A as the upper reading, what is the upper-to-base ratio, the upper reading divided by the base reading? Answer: 1.22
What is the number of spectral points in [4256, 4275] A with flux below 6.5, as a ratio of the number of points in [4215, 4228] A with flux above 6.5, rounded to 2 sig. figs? 1.2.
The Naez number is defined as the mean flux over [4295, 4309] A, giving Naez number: 5.1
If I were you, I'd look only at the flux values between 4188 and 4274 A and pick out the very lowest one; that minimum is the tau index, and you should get 4.971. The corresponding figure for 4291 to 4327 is 4.308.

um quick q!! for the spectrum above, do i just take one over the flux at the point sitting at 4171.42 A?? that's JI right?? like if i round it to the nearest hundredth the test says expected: 0.15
